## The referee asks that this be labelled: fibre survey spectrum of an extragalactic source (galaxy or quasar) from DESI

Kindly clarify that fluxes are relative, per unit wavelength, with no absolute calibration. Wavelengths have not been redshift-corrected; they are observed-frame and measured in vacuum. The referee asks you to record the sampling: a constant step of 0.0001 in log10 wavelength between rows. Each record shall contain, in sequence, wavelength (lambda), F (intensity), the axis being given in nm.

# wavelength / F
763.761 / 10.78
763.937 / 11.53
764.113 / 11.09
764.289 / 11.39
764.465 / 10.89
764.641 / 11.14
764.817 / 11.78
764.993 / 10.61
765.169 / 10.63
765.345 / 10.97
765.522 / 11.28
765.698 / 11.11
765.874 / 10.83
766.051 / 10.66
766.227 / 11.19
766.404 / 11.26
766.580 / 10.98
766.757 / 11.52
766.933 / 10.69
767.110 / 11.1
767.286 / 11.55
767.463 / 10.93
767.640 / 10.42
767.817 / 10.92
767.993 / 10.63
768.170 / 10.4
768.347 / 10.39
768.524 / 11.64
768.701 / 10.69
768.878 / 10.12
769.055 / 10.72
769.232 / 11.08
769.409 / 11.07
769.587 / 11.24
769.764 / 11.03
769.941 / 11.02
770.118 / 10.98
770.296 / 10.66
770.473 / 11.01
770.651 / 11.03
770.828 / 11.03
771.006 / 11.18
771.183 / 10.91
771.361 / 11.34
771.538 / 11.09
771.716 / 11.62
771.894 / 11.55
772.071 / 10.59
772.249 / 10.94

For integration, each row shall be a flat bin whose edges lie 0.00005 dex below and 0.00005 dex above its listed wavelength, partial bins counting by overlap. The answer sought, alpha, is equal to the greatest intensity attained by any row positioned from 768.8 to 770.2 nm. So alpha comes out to 11.24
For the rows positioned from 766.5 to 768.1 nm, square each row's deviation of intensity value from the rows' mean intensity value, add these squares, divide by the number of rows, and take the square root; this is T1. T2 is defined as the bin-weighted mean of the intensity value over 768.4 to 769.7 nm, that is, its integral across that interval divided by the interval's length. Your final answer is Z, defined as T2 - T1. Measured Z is 10.6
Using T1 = 0.36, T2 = 10.9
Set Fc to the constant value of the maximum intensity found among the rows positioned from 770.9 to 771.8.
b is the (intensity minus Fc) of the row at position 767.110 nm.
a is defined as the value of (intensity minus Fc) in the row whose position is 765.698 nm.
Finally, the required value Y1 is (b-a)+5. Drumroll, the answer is 5.0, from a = -0.51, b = -0.52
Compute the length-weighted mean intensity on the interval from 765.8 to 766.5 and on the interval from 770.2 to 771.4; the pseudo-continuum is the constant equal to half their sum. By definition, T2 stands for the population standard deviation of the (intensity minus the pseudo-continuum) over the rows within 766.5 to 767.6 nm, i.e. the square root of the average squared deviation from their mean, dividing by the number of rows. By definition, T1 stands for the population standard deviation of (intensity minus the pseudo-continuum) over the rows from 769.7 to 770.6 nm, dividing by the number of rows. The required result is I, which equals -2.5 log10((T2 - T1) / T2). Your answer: 0.7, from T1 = 0.14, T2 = 0.31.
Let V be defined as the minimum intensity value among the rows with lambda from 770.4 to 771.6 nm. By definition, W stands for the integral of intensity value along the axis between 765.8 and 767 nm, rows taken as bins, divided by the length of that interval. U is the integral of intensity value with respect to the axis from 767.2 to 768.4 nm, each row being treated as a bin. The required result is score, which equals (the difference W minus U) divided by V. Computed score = -0.17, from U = 12.9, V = 10.91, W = 11.0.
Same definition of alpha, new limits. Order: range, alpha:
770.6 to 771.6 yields 11.34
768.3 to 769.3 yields 11.64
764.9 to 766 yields 11.28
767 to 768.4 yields 11.55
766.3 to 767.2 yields 11.52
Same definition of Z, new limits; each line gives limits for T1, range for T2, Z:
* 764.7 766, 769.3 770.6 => 10.6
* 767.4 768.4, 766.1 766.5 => 10.9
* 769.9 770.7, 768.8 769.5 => 10.6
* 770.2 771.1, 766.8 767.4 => 11.0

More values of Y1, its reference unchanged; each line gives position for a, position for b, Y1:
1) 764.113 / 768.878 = 4.0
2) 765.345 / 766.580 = 5.0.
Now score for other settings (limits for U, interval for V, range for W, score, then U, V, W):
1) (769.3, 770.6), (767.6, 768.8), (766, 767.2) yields -0.31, 14.3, 10.39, 11.1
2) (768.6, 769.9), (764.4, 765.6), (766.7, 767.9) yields -0.29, 14.1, 10.61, 11.0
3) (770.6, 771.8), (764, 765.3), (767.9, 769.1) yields -0.26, 13.4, 10.61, 10.7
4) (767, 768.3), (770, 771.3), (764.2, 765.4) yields -0.28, 14.1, 10.66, 11.1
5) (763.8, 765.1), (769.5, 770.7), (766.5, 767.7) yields -0.33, 14.5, 10.66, 11.0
